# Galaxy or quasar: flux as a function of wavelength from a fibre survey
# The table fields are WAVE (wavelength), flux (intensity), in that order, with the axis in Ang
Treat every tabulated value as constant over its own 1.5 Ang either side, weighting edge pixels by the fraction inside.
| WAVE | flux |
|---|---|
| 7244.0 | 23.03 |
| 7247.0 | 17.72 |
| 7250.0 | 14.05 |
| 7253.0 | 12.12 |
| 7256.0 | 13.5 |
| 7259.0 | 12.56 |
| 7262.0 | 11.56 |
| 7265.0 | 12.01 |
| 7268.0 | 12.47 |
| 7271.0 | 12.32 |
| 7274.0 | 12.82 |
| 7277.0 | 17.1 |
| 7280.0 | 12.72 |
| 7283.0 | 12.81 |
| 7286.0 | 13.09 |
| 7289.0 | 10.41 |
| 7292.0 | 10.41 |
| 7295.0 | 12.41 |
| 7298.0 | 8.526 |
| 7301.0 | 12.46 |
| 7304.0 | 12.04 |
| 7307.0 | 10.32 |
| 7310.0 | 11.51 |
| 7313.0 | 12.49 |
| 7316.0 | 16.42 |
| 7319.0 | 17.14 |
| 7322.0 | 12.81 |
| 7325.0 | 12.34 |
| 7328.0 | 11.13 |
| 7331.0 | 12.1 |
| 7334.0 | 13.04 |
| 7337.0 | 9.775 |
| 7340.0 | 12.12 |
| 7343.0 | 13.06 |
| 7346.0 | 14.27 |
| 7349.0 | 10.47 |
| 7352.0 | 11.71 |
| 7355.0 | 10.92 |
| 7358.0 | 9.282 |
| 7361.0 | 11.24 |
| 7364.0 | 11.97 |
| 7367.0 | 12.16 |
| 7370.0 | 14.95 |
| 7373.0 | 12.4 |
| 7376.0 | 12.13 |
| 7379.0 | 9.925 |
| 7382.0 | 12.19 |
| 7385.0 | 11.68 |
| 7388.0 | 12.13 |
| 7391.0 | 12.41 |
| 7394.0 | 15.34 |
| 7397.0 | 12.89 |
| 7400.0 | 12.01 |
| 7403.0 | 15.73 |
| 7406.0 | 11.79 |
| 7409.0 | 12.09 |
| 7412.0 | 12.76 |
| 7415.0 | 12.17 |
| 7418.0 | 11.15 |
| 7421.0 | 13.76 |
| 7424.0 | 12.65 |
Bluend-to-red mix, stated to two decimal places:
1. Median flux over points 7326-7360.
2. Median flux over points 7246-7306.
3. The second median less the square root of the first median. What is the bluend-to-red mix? 9.04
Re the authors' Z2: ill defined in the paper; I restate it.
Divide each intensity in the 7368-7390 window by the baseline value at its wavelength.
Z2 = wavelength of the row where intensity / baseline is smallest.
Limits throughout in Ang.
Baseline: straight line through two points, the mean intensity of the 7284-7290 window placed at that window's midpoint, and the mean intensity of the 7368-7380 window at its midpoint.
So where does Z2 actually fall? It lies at 7379.0 Ang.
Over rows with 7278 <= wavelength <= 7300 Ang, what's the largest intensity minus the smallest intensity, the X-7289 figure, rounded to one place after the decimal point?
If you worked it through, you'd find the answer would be 4.6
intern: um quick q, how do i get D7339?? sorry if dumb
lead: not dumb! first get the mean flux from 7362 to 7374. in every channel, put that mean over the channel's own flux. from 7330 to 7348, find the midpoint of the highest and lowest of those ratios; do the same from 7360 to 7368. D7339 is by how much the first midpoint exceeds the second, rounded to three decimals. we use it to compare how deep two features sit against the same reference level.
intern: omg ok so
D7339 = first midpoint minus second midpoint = 0.008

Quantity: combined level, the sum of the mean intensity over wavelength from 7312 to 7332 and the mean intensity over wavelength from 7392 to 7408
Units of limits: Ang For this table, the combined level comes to 27.0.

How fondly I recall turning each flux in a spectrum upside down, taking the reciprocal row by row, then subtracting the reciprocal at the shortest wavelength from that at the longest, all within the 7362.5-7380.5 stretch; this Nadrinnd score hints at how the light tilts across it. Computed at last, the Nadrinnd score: 0.017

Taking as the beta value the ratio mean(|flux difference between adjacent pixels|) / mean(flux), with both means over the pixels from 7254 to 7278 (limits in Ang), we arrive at 0.09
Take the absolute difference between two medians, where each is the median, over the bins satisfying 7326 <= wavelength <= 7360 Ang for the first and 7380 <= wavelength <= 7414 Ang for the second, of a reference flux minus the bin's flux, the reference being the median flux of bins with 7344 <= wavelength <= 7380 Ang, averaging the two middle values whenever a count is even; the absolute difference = 0.5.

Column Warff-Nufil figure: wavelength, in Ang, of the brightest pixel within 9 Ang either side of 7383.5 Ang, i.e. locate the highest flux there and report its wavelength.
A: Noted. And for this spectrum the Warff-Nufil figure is 7391.0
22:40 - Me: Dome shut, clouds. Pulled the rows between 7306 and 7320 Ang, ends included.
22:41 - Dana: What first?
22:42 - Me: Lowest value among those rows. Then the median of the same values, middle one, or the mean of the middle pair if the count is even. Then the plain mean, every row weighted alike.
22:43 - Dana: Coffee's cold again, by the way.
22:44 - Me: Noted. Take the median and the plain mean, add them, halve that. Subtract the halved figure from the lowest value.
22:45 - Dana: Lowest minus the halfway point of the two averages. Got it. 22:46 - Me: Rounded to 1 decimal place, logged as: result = -2.7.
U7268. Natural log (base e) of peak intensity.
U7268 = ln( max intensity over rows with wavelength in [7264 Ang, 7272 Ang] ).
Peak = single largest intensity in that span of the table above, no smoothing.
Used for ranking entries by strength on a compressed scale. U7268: 2.52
